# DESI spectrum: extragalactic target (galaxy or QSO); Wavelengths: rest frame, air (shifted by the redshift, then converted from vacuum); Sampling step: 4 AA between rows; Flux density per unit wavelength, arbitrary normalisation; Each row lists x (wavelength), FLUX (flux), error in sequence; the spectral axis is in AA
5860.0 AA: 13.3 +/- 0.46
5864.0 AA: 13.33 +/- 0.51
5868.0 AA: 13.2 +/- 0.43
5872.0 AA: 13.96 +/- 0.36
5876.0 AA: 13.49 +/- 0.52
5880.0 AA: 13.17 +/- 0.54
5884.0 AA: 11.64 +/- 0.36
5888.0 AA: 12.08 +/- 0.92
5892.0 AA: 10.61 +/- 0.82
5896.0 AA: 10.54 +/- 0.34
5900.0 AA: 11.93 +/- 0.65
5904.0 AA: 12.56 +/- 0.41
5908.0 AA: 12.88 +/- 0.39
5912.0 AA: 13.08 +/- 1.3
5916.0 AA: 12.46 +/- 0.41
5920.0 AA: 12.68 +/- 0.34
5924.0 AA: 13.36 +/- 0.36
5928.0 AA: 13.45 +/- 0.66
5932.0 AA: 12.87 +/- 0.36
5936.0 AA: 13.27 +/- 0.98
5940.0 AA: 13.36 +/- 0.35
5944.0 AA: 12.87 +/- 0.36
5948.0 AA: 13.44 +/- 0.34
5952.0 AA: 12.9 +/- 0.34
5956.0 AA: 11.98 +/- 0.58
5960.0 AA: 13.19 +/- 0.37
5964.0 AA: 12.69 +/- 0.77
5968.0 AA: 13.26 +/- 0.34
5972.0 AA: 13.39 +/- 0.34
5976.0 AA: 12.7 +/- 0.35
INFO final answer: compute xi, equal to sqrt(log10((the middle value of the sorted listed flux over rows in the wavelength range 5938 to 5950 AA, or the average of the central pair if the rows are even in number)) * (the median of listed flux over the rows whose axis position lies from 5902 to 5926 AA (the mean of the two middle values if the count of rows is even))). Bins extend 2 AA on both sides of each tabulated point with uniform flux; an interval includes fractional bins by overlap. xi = 3.79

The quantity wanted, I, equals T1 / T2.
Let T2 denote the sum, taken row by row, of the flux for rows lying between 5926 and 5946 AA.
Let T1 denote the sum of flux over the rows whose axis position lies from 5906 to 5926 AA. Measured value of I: 0.98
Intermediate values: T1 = 64.5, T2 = 65.8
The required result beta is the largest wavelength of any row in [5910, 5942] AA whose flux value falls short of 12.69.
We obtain 5920.0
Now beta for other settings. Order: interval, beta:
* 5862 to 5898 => 5896.0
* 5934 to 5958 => 5956.0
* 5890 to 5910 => 5904.0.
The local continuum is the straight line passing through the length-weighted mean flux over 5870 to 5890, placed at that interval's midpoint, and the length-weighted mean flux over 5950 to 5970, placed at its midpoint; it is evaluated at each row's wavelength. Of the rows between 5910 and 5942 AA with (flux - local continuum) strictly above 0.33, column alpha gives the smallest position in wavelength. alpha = 5924.0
